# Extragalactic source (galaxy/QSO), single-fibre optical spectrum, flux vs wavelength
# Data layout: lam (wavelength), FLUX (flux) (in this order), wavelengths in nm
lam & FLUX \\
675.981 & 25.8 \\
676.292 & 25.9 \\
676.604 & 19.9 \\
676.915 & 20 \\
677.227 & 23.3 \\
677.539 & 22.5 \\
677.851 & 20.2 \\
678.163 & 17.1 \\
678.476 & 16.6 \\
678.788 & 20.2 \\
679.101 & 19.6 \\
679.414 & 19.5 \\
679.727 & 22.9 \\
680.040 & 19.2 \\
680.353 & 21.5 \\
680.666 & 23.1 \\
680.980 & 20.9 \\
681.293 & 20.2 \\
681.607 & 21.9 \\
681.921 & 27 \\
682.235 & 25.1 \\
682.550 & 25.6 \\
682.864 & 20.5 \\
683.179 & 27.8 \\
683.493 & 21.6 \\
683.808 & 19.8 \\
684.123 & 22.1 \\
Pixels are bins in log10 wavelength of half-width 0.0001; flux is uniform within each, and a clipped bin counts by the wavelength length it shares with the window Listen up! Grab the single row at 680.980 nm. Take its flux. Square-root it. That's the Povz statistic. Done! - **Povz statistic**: 4.57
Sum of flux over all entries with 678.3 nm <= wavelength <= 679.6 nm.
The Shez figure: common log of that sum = 1.88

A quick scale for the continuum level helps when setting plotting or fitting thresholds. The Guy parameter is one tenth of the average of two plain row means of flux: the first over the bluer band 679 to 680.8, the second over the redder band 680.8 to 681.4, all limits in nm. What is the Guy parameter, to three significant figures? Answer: 2.08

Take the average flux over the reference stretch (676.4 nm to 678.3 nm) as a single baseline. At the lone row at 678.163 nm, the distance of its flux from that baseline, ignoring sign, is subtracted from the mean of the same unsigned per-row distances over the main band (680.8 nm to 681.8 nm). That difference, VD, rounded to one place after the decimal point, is -2.7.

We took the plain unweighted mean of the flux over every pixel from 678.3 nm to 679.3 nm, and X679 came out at 18.8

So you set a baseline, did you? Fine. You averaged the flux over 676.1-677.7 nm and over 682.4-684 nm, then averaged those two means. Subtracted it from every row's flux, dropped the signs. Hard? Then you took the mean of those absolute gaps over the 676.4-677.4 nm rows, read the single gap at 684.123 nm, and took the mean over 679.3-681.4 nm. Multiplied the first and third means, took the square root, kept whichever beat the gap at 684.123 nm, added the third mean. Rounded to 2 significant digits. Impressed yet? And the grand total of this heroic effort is 3.7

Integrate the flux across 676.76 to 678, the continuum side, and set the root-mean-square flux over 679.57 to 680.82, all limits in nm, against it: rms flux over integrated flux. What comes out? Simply 0.81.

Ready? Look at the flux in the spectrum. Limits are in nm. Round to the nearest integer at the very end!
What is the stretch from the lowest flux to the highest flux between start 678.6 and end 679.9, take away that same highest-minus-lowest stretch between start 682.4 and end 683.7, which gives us -4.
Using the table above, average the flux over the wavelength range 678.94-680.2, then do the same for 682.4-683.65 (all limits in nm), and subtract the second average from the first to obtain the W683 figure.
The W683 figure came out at -3.6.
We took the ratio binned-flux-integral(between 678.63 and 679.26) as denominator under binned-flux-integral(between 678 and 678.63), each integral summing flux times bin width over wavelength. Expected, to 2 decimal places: 0.85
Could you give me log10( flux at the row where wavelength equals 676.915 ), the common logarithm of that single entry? 1.30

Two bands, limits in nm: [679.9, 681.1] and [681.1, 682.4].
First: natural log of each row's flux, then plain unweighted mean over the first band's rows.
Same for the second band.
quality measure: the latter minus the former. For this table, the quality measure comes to 0.10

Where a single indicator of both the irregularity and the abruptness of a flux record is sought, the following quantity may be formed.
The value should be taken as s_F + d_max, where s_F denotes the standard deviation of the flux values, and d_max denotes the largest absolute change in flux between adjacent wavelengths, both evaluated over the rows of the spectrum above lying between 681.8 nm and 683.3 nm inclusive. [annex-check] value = 10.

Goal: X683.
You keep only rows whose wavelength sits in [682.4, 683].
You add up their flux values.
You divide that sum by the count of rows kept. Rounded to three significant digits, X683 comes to 23.1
